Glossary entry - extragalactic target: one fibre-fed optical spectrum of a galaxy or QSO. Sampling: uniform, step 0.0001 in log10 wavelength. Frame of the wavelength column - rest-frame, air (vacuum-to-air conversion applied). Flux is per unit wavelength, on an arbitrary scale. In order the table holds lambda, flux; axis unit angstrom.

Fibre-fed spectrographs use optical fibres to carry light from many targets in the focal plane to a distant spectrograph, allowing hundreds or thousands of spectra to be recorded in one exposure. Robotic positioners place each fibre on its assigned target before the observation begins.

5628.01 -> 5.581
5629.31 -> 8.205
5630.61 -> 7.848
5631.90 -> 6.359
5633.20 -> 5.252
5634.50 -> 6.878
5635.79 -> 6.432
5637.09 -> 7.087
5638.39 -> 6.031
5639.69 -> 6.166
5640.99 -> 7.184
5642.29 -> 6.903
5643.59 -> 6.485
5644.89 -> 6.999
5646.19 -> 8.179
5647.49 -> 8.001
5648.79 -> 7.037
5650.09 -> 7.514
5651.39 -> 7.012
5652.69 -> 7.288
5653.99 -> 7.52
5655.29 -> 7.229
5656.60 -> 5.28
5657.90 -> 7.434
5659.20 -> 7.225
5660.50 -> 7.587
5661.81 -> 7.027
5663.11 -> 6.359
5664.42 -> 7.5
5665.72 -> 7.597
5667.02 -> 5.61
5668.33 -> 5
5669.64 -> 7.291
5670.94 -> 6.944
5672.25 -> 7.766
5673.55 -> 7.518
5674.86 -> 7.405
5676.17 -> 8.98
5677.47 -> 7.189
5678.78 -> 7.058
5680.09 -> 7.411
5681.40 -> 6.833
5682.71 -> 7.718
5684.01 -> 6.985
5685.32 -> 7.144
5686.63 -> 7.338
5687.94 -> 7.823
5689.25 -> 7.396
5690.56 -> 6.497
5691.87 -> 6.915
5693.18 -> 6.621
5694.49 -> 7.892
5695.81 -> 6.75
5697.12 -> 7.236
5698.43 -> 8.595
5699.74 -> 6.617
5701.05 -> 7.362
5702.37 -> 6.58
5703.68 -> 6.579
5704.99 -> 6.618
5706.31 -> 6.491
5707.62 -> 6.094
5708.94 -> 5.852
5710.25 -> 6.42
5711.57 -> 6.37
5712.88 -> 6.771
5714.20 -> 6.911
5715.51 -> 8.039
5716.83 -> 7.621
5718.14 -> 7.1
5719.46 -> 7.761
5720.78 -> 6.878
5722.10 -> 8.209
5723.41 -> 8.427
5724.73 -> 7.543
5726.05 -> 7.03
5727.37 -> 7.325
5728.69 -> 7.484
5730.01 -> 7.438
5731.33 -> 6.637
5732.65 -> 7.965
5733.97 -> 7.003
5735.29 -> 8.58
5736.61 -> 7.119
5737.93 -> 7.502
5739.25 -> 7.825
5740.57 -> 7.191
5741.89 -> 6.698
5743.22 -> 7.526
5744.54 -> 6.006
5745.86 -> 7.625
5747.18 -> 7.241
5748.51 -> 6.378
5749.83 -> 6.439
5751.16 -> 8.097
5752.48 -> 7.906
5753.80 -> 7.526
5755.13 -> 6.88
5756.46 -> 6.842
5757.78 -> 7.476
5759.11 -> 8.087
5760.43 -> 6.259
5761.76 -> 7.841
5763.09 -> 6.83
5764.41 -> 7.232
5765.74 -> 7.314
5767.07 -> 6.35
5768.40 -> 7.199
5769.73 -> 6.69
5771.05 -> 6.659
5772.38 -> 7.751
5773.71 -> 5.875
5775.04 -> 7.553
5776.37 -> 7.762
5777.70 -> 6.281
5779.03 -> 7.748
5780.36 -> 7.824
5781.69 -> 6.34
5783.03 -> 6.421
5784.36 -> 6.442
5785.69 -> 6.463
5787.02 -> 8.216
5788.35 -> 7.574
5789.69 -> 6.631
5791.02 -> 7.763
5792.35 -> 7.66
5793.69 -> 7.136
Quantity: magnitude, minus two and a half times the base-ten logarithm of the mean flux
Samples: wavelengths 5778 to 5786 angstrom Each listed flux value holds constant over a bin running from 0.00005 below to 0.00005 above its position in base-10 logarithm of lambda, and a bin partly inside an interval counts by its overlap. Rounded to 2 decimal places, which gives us -2.09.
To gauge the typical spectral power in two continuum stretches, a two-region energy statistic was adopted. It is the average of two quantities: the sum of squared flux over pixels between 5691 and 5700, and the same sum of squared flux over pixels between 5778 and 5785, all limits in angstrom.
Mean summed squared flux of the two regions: 307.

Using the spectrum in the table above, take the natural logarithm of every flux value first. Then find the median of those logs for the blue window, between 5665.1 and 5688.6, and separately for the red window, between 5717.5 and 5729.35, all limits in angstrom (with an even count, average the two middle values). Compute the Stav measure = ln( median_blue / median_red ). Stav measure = -0.01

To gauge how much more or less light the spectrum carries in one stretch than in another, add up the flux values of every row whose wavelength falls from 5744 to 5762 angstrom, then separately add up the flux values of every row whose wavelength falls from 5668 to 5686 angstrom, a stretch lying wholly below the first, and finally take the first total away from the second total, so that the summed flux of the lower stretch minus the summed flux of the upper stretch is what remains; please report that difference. 1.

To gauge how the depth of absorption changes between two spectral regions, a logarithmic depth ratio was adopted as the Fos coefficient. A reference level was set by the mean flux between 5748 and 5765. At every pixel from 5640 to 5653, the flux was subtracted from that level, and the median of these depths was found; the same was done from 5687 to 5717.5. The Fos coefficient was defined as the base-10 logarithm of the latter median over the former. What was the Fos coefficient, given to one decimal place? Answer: 0.6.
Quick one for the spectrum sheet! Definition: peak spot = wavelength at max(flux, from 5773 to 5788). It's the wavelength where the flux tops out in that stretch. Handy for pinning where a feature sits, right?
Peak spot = 5787.02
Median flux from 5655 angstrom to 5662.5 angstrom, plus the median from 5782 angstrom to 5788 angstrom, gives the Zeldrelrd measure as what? 13.7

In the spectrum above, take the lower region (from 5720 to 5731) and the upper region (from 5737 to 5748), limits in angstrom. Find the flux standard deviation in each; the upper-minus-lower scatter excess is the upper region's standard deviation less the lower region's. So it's 0.1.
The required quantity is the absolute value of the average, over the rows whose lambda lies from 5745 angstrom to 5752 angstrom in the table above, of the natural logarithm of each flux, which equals 1.96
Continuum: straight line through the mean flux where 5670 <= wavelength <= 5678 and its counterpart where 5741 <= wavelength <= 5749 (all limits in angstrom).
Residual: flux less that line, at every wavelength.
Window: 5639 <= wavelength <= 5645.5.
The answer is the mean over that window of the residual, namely -1.2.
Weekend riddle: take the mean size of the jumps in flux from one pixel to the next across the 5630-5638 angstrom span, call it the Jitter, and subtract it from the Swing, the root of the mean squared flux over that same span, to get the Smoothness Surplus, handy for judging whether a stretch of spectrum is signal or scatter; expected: 5.63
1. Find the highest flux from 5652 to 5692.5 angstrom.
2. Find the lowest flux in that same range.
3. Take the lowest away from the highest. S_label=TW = 4.0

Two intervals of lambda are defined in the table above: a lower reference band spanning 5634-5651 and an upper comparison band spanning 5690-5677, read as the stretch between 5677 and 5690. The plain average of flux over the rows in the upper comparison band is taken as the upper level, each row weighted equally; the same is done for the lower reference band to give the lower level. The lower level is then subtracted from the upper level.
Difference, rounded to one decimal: 0.3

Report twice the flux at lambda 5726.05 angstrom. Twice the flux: 14.1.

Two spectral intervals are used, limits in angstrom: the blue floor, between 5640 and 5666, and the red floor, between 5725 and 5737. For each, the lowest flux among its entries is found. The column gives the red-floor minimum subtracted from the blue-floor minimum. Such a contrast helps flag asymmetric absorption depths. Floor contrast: -1.4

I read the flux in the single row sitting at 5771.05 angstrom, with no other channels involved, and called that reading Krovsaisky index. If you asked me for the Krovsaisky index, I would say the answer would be 6.659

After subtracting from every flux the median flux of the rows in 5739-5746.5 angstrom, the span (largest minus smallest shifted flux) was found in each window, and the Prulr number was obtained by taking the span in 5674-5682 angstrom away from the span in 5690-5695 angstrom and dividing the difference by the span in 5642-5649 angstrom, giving -0.44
